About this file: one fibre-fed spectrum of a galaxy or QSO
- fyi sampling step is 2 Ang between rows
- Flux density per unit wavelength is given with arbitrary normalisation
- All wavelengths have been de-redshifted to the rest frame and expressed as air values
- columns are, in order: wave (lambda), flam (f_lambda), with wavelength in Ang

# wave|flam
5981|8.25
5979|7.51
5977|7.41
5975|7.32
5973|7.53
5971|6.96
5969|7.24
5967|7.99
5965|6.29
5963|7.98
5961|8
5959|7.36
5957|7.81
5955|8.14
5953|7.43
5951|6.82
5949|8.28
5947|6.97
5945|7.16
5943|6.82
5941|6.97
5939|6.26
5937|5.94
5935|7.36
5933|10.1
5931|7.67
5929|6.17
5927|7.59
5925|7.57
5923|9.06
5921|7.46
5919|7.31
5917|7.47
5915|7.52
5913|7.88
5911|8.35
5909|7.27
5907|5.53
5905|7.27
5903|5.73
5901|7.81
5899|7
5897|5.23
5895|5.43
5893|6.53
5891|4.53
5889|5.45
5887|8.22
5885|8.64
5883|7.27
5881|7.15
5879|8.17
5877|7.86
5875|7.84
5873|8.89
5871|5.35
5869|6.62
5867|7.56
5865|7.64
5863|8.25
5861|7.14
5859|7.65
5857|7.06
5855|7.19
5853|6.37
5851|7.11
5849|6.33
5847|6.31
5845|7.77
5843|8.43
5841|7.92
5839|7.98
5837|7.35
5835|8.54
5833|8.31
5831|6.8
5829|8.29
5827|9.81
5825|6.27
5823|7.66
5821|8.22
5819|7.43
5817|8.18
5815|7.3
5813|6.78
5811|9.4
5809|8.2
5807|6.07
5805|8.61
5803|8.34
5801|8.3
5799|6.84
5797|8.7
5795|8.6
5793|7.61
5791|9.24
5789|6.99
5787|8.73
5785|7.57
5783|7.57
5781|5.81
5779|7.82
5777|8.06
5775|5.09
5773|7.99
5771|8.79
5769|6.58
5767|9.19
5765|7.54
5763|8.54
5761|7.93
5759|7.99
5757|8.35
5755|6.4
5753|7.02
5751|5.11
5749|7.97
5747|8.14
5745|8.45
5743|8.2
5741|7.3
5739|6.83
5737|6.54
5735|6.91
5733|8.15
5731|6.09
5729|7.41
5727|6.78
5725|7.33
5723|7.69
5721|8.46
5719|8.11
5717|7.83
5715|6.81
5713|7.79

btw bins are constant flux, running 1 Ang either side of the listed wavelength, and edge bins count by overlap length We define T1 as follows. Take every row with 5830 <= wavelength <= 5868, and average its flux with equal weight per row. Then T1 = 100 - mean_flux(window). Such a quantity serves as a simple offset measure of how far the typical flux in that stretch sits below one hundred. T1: 92.5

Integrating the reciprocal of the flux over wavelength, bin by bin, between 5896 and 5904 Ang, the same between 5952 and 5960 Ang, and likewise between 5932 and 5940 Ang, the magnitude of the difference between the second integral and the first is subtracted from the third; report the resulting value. 0.90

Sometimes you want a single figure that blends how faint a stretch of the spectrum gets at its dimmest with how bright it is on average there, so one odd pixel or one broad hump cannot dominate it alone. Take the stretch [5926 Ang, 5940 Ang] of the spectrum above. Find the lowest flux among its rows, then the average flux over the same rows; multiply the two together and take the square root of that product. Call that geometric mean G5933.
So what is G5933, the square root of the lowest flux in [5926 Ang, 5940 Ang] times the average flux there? 6.6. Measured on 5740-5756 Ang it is 6.1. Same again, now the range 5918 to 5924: 7.6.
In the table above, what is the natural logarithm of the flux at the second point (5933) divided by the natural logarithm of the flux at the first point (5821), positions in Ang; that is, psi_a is 1.10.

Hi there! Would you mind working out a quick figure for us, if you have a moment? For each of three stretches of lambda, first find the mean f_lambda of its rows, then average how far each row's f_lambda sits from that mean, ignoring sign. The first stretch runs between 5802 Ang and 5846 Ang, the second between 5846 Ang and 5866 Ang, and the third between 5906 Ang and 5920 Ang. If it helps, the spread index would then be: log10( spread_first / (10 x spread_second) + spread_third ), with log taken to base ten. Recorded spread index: -0.16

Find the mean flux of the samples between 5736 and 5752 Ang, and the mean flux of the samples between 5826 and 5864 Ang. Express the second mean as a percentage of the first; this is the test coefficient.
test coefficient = 104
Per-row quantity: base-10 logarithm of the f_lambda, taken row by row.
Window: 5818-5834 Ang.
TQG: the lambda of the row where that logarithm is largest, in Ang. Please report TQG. 5827 Ang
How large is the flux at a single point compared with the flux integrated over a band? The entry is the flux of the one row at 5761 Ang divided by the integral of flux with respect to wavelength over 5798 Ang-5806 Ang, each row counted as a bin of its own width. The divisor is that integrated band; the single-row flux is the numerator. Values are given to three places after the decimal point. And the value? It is 0.124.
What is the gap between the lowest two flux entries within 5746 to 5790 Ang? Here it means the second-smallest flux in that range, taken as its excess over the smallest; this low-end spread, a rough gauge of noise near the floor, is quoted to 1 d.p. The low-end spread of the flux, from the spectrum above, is 0.0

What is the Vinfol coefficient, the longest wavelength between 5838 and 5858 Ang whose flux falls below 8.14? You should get 5857 Ang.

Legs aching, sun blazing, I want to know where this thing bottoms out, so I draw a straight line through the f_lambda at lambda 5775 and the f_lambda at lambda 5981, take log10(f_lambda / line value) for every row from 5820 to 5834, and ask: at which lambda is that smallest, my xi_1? 5825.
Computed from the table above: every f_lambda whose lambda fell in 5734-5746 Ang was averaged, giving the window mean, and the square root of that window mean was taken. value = 2.72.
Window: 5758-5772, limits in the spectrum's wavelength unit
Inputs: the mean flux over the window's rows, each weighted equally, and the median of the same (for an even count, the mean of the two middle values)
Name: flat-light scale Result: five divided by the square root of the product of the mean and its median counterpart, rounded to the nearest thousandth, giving 0.622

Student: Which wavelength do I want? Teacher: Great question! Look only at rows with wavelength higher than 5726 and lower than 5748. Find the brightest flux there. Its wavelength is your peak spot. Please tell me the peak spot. 5745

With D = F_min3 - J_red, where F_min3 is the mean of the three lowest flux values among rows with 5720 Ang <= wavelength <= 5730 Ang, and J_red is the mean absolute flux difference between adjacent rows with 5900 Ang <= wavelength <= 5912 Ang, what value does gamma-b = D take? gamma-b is 5.54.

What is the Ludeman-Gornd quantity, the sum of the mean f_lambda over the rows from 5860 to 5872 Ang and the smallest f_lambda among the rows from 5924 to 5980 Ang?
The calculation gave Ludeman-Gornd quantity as 13.0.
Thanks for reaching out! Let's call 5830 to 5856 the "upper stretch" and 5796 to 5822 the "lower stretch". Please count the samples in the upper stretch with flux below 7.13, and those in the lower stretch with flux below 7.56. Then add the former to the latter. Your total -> 10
